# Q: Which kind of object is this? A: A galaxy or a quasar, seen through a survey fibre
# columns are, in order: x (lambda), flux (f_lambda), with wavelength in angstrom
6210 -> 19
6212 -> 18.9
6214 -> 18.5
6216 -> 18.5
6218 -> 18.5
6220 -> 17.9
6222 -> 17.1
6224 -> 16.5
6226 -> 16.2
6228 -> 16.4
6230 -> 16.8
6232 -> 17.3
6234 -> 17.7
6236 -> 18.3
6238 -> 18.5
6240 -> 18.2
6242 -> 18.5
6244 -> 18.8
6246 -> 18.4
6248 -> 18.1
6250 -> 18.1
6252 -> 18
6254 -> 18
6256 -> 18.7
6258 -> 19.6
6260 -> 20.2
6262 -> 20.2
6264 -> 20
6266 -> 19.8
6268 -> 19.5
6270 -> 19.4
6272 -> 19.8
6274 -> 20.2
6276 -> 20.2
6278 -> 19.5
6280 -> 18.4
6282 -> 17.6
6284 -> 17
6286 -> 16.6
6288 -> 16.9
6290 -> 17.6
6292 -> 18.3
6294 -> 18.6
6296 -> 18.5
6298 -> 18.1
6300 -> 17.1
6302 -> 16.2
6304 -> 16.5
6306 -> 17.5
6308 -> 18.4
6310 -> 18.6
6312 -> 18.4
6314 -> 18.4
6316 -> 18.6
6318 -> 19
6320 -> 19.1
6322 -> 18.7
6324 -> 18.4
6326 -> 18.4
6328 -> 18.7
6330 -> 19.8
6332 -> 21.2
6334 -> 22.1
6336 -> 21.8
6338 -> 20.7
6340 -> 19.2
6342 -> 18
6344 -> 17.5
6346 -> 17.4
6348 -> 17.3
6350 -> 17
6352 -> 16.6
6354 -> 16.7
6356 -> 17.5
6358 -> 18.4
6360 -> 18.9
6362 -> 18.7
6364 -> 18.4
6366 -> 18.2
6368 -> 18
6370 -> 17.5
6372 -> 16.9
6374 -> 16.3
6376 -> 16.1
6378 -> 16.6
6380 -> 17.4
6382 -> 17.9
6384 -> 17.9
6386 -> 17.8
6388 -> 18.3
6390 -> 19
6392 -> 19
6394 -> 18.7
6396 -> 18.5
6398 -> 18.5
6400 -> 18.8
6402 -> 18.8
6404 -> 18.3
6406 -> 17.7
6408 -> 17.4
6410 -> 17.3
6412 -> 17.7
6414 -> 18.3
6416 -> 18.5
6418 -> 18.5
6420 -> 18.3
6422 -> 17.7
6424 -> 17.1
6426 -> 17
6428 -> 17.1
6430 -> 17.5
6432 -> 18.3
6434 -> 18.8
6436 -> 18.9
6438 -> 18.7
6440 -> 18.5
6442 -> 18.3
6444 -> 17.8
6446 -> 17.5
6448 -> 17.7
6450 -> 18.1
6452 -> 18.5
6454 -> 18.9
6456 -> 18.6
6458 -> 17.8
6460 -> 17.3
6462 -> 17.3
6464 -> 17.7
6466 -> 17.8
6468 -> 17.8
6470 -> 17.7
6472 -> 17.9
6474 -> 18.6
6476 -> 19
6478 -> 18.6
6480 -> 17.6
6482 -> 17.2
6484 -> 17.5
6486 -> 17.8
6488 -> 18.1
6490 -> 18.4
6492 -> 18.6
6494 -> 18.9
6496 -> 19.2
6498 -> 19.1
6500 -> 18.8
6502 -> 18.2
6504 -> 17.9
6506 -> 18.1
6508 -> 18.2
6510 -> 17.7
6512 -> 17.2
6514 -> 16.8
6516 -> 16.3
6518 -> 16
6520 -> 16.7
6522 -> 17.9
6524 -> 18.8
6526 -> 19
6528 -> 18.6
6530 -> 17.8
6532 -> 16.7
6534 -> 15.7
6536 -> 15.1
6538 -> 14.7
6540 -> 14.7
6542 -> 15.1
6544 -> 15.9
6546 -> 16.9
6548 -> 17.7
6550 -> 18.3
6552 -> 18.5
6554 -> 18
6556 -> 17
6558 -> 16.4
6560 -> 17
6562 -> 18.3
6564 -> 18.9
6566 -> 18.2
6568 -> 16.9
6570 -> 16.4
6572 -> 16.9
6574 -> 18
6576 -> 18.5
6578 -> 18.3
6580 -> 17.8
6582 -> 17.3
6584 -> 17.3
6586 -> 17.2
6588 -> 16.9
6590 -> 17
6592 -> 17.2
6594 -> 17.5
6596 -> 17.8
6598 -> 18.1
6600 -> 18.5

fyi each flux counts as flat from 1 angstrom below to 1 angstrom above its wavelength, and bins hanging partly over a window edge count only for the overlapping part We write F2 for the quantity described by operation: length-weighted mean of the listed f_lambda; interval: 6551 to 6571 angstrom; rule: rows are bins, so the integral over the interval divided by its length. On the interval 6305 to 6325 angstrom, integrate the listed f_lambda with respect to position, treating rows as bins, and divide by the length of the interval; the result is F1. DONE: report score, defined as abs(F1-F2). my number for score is 0.95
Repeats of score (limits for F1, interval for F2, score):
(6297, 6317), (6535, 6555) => 1.29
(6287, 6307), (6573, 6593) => 0.02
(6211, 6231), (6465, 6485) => 0.44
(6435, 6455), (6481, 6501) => 0.07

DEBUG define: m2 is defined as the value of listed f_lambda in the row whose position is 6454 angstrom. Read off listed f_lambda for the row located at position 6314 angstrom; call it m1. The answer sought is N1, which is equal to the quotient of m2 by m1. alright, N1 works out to 1.03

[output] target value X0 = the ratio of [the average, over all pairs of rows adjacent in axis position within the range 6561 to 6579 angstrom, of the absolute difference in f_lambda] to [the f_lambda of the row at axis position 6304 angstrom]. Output 0.041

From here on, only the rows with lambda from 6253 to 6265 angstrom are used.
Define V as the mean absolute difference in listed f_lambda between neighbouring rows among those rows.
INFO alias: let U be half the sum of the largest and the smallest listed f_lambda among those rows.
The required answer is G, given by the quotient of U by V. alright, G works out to 40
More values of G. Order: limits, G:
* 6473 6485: 36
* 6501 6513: 55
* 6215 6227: 38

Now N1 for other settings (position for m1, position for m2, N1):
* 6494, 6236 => 0.97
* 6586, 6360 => 1.10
